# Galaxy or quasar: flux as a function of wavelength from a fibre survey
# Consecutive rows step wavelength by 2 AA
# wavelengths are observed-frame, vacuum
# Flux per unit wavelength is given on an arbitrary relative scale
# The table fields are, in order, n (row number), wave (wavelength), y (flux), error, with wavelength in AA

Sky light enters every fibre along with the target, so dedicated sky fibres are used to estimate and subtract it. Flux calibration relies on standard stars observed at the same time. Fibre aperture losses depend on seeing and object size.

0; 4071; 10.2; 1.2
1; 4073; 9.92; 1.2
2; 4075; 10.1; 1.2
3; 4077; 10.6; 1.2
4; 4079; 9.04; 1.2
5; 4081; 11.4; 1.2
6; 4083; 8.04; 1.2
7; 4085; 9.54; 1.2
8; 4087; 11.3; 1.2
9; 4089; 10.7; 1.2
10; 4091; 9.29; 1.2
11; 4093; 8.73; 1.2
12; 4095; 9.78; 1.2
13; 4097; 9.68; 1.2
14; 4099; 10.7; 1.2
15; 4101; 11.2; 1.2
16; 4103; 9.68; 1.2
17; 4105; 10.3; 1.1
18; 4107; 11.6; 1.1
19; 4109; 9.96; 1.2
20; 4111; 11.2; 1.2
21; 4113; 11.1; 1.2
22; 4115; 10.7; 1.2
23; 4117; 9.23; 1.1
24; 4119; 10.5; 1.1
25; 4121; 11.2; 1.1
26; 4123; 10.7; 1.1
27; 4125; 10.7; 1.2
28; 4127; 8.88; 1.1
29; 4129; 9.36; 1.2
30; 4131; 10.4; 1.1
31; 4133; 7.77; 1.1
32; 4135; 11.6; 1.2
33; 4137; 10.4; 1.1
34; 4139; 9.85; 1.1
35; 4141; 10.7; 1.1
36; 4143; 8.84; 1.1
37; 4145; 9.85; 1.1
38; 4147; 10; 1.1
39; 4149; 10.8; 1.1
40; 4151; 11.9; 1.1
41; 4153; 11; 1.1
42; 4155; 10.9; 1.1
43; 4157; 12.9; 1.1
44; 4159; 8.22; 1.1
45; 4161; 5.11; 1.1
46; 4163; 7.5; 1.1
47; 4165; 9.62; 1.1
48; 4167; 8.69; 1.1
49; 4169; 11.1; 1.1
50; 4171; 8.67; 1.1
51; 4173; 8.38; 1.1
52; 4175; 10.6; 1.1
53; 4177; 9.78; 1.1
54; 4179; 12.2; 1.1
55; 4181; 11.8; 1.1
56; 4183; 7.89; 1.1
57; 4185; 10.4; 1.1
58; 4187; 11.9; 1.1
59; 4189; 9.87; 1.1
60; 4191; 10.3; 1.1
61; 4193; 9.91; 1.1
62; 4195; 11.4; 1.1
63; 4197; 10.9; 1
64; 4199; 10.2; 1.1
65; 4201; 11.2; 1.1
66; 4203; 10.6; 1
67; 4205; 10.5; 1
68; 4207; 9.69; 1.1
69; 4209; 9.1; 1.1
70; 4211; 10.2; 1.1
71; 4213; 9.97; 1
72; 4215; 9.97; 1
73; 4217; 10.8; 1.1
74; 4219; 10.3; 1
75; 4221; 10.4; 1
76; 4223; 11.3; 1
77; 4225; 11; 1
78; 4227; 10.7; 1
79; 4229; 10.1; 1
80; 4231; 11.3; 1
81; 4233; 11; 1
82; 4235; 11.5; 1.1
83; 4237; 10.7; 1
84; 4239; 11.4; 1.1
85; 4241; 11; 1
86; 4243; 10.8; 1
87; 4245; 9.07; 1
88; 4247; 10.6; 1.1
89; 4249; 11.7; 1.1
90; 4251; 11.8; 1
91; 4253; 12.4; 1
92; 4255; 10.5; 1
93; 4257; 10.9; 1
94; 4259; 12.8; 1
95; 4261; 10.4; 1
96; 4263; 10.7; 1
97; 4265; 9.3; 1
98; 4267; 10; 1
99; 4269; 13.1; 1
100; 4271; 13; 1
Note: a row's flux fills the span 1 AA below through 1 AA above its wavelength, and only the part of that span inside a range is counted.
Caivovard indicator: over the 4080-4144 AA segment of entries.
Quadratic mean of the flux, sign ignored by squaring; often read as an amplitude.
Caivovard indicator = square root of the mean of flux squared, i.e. 10.2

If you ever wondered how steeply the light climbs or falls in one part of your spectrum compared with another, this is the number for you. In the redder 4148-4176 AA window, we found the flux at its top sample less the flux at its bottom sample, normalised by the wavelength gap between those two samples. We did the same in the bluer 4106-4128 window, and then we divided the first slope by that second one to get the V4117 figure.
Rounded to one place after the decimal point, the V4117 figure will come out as 0.1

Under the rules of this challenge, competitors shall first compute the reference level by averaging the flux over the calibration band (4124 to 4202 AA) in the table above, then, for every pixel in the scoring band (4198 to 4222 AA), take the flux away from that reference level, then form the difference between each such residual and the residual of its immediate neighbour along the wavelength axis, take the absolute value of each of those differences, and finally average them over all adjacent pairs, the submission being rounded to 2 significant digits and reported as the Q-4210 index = 0.53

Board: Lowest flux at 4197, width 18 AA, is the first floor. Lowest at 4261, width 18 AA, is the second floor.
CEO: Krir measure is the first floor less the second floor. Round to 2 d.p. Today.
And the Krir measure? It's 0.57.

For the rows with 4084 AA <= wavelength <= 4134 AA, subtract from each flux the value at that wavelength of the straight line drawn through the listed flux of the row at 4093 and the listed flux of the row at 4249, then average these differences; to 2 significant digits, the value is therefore 1.1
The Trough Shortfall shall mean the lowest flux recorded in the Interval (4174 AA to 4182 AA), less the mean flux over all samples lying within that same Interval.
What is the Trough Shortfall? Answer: -1.3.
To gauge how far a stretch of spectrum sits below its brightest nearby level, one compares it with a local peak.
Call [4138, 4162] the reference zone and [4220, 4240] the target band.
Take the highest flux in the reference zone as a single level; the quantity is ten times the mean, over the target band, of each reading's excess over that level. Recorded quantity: -20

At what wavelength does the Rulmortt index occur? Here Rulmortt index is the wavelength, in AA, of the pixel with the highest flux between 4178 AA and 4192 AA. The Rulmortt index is 4179 AA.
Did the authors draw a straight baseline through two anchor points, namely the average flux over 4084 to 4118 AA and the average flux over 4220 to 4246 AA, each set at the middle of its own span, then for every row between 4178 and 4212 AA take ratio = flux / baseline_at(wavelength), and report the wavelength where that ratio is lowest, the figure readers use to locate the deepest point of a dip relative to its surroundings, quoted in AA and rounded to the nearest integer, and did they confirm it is 4183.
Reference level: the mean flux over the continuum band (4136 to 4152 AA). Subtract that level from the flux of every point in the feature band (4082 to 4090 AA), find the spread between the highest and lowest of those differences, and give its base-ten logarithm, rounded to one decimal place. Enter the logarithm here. 0.5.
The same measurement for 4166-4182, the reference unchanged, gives 0.6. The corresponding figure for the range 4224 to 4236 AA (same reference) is 0.1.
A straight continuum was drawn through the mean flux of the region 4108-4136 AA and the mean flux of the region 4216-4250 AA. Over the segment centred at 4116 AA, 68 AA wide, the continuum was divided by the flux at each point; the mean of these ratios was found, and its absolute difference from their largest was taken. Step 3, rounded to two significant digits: 0.31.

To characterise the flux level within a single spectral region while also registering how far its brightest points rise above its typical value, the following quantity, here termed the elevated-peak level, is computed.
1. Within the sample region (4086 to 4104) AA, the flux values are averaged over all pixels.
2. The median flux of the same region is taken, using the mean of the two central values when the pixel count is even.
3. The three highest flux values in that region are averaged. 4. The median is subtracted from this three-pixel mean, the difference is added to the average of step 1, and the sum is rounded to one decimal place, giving 11.4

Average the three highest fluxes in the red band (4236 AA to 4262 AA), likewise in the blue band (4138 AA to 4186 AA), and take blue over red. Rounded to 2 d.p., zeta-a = 1.00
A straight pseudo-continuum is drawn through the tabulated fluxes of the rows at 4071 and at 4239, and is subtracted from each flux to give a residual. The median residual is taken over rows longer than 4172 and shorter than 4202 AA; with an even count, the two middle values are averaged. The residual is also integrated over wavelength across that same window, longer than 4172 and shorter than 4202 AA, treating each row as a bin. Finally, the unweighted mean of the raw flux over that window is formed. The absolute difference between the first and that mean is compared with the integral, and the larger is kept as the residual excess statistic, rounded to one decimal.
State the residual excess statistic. 11.1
